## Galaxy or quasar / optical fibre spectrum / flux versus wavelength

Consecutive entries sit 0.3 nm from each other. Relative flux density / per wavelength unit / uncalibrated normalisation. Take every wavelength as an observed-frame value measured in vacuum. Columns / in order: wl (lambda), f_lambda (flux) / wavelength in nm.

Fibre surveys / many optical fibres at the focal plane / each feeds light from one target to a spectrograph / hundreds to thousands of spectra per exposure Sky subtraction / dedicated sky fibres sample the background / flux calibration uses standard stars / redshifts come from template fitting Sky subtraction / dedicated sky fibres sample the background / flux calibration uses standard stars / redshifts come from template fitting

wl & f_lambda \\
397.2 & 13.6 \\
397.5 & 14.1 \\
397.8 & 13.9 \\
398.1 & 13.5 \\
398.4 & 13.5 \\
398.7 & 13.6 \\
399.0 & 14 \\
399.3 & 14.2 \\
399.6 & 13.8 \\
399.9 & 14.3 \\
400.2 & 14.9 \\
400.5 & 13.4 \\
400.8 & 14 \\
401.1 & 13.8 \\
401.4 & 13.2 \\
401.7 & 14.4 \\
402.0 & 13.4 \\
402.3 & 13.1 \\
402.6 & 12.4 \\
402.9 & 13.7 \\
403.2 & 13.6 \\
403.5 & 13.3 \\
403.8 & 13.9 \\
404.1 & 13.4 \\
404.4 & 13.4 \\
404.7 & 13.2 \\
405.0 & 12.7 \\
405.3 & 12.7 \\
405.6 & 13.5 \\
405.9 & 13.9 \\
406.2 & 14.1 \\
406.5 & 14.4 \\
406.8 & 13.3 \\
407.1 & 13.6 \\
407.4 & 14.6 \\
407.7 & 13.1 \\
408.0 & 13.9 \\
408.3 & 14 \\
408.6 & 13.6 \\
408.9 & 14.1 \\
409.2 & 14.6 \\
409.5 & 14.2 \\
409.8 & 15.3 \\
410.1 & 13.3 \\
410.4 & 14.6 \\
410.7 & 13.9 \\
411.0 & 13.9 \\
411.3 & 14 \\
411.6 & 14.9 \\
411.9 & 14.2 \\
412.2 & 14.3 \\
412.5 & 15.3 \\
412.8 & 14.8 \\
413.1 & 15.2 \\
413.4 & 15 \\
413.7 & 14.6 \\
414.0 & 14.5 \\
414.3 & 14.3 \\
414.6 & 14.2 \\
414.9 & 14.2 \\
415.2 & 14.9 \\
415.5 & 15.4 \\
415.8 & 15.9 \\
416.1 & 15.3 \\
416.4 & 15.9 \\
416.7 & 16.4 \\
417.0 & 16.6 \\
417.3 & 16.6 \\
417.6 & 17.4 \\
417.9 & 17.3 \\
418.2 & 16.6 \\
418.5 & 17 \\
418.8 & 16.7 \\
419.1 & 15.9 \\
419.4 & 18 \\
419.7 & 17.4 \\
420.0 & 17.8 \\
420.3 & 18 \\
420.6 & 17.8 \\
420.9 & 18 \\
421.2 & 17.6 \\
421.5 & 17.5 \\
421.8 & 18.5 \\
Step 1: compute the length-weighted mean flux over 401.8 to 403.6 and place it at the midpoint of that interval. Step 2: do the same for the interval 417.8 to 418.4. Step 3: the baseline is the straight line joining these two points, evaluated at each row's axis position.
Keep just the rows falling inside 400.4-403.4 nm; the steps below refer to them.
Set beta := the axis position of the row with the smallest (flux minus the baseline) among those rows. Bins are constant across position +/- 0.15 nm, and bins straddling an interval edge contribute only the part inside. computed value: 402.6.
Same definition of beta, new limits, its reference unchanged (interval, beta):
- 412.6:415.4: 414.9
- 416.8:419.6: 419.1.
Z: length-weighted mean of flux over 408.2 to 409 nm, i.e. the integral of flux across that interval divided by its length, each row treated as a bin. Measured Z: 13.9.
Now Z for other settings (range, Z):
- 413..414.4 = 14.7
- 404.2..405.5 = 13.0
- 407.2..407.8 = 13.9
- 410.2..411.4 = 14.1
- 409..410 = 14.6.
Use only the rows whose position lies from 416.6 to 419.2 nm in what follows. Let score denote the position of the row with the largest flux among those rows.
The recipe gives 417.6 nm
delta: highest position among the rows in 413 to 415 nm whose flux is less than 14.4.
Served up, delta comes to 414.9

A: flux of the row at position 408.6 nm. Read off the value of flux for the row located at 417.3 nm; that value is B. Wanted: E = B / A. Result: 1.22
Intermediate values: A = 13.6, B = 16.6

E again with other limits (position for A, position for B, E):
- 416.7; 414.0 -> 0.88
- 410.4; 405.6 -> 0.92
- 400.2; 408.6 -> 0.91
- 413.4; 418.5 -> 1.13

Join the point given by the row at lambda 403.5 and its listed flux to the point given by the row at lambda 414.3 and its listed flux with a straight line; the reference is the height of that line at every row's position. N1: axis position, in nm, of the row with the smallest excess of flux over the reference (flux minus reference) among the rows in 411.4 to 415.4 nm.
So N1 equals 414.9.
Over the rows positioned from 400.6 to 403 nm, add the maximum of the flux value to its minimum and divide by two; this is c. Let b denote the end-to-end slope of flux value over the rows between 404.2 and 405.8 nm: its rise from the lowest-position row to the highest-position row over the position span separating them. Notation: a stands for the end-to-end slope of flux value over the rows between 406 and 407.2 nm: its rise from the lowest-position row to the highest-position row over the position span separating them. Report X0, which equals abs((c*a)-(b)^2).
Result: 7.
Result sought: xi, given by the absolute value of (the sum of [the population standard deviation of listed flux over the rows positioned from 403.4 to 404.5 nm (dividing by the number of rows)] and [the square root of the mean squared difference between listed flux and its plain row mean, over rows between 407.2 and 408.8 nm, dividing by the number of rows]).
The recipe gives 0.7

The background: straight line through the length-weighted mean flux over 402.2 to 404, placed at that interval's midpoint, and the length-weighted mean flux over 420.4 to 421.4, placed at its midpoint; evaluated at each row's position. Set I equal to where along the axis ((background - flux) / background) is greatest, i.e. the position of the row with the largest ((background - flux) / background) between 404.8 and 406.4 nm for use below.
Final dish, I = 405.3 nm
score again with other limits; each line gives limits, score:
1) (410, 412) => 411.6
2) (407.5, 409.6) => 409.2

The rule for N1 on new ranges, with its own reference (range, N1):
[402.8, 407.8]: 405.3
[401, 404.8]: 402.6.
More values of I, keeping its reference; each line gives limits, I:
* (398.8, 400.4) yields 399.6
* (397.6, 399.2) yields 398.4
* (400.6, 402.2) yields 401.4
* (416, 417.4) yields 416.1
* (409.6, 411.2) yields 410.1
